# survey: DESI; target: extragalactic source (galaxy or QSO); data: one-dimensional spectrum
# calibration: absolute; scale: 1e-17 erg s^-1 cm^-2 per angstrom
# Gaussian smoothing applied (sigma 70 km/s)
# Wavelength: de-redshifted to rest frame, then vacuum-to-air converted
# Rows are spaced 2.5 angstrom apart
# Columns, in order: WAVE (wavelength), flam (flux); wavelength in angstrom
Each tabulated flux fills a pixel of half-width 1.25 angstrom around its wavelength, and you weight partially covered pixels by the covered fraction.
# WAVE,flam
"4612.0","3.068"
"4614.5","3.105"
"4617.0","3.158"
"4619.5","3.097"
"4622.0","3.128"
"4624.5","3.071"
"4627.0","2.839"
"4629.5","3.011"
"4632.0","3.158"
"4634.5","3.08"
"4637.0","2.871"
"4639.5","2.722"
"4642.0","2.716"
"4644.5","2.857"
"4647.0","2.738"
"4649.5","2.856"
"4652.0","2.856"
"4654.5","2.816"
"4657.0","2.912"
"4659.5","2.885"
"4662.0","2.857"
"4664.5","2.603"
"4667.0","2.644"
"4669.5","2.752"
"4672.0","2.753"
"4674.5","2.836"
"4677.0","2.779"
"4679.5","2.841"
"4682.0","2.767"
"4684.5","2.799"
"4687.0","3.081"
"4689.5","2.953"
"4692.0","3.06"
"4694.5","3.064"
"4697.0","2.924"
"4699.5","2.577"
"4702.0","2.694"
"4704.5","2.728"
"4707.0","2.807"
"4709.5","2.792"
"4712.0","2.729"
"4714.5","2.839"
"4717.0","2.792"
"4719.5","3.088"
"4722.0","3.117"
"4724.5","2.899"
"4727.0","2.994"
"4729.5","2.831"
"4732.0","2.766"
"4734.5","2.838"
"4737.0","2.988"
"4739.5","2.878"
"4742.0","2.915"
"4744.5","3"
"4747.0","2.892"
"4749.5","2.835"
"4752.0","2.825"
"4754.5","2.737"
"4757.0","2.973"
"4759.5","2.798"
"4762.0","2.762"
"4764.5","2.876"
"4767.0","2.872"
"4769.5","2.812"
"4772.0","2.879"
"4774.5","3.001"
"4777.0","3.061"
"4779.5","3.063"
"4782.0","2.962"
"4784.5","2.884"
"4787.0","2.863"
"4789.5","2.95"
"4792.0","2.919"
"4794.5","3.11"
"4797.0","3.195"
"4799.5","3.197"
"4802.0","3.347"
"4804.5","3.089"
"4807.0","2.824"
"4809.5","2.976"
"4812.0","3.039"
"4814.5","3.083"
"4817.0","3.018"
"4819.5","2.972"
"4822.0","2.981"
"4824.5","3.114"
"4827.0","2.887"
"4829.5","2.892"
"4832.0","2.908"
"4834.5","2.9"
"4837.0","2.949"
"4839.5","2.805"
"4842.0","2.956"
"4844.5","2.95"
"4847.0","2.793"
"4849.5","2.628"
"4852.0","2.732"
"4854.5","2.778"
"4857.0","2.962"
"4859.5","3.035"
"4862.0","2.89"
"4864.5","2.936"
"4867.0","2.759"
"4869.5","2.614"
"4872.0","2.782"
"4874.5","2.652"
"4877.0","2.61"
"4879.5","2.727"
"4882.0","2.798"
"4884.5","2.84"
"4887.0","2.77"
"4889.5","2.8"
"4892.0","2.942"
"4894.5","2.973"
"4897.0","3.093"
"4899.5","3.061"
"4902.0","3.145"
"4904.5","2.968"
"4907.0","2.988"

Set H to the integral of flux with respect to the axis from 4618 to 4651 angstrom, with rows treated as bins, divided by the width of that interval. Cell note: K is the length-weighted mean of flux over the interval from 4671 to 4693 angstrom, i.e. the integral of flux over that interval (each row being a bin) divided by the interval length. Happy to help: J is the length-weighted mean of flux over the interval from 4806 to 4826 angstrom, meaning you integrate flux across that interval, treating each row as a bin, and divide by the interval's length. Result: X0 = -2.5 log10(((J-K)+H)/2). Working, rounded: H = 2.94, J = 3.00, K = 2.87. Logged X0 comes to -0.46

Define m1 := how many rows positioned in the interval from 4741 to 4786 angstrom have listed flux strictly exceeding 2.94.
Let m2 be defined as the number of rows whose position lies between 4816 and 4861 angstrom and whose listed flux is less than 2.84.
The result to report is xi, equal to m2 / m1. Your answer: 0.83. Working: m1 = 6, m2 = 5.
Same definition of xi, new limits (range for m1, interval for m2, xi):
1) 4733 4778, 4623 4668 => 1.40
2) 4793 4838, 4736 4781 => 0.46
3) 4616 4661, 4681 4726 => 1.43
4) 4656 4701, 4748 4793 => 1.50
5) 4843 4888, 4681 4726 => 3.33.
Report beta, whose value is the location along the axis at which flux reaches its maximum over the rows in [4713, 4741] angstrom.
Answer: 4722.0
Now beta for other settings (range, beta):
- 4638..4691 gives 4687.0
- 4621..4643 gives 4632.0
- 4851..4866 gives 4859.5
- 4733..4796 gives 4794.5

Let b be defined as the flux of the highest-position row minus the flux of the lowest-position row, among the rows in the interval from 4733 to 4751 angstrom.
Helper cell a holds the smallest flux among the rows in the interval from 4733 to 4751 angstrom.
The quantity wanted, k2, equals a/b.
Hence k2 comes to -945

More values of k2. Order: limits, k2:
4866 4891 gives 64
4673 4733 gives -37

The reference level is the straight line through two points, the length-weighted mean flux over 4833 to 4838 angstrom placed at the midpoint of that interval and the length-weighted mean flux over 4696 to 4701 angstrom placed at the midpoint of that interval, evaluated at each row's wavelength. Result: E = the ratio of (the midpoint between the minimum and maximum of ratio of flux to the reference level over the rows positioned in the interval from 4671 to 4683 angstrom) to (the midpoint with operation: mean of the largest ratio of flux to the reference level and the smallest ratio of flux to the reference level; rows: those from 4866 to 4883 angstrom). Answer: 1.14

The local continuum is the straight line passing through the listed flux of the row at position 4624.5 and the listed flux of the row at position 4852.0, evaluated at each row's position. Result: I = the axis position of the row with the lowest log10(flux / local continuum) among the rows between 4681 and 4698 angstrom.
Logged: 4682.0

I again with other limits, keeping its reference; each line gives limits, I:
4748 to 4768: 4754.5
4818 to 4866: 4849.5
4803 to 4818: 4807.0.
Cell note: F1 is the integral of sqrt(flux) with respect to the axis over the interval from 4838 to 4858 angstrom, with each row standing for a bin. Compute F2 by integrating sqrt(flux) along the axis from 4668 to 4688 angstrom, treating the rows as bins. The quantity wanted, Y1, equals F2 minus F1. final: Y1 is 0.0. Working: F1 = 33.6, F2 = 33.6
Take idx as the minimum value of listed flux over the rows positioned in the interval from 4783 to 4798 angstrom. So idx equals 2.863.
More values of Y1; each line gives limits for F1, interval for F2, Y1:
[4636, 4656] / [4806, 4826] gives 1.2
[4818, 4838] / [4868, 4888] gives -1.4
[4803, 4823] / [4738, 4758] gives -0.7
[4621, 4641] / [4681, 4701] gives -0.5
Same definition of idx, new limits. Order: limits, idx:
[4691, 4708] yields 2.577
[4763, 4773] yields 2.812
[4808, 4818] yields 2.976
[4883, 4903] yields 2.77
